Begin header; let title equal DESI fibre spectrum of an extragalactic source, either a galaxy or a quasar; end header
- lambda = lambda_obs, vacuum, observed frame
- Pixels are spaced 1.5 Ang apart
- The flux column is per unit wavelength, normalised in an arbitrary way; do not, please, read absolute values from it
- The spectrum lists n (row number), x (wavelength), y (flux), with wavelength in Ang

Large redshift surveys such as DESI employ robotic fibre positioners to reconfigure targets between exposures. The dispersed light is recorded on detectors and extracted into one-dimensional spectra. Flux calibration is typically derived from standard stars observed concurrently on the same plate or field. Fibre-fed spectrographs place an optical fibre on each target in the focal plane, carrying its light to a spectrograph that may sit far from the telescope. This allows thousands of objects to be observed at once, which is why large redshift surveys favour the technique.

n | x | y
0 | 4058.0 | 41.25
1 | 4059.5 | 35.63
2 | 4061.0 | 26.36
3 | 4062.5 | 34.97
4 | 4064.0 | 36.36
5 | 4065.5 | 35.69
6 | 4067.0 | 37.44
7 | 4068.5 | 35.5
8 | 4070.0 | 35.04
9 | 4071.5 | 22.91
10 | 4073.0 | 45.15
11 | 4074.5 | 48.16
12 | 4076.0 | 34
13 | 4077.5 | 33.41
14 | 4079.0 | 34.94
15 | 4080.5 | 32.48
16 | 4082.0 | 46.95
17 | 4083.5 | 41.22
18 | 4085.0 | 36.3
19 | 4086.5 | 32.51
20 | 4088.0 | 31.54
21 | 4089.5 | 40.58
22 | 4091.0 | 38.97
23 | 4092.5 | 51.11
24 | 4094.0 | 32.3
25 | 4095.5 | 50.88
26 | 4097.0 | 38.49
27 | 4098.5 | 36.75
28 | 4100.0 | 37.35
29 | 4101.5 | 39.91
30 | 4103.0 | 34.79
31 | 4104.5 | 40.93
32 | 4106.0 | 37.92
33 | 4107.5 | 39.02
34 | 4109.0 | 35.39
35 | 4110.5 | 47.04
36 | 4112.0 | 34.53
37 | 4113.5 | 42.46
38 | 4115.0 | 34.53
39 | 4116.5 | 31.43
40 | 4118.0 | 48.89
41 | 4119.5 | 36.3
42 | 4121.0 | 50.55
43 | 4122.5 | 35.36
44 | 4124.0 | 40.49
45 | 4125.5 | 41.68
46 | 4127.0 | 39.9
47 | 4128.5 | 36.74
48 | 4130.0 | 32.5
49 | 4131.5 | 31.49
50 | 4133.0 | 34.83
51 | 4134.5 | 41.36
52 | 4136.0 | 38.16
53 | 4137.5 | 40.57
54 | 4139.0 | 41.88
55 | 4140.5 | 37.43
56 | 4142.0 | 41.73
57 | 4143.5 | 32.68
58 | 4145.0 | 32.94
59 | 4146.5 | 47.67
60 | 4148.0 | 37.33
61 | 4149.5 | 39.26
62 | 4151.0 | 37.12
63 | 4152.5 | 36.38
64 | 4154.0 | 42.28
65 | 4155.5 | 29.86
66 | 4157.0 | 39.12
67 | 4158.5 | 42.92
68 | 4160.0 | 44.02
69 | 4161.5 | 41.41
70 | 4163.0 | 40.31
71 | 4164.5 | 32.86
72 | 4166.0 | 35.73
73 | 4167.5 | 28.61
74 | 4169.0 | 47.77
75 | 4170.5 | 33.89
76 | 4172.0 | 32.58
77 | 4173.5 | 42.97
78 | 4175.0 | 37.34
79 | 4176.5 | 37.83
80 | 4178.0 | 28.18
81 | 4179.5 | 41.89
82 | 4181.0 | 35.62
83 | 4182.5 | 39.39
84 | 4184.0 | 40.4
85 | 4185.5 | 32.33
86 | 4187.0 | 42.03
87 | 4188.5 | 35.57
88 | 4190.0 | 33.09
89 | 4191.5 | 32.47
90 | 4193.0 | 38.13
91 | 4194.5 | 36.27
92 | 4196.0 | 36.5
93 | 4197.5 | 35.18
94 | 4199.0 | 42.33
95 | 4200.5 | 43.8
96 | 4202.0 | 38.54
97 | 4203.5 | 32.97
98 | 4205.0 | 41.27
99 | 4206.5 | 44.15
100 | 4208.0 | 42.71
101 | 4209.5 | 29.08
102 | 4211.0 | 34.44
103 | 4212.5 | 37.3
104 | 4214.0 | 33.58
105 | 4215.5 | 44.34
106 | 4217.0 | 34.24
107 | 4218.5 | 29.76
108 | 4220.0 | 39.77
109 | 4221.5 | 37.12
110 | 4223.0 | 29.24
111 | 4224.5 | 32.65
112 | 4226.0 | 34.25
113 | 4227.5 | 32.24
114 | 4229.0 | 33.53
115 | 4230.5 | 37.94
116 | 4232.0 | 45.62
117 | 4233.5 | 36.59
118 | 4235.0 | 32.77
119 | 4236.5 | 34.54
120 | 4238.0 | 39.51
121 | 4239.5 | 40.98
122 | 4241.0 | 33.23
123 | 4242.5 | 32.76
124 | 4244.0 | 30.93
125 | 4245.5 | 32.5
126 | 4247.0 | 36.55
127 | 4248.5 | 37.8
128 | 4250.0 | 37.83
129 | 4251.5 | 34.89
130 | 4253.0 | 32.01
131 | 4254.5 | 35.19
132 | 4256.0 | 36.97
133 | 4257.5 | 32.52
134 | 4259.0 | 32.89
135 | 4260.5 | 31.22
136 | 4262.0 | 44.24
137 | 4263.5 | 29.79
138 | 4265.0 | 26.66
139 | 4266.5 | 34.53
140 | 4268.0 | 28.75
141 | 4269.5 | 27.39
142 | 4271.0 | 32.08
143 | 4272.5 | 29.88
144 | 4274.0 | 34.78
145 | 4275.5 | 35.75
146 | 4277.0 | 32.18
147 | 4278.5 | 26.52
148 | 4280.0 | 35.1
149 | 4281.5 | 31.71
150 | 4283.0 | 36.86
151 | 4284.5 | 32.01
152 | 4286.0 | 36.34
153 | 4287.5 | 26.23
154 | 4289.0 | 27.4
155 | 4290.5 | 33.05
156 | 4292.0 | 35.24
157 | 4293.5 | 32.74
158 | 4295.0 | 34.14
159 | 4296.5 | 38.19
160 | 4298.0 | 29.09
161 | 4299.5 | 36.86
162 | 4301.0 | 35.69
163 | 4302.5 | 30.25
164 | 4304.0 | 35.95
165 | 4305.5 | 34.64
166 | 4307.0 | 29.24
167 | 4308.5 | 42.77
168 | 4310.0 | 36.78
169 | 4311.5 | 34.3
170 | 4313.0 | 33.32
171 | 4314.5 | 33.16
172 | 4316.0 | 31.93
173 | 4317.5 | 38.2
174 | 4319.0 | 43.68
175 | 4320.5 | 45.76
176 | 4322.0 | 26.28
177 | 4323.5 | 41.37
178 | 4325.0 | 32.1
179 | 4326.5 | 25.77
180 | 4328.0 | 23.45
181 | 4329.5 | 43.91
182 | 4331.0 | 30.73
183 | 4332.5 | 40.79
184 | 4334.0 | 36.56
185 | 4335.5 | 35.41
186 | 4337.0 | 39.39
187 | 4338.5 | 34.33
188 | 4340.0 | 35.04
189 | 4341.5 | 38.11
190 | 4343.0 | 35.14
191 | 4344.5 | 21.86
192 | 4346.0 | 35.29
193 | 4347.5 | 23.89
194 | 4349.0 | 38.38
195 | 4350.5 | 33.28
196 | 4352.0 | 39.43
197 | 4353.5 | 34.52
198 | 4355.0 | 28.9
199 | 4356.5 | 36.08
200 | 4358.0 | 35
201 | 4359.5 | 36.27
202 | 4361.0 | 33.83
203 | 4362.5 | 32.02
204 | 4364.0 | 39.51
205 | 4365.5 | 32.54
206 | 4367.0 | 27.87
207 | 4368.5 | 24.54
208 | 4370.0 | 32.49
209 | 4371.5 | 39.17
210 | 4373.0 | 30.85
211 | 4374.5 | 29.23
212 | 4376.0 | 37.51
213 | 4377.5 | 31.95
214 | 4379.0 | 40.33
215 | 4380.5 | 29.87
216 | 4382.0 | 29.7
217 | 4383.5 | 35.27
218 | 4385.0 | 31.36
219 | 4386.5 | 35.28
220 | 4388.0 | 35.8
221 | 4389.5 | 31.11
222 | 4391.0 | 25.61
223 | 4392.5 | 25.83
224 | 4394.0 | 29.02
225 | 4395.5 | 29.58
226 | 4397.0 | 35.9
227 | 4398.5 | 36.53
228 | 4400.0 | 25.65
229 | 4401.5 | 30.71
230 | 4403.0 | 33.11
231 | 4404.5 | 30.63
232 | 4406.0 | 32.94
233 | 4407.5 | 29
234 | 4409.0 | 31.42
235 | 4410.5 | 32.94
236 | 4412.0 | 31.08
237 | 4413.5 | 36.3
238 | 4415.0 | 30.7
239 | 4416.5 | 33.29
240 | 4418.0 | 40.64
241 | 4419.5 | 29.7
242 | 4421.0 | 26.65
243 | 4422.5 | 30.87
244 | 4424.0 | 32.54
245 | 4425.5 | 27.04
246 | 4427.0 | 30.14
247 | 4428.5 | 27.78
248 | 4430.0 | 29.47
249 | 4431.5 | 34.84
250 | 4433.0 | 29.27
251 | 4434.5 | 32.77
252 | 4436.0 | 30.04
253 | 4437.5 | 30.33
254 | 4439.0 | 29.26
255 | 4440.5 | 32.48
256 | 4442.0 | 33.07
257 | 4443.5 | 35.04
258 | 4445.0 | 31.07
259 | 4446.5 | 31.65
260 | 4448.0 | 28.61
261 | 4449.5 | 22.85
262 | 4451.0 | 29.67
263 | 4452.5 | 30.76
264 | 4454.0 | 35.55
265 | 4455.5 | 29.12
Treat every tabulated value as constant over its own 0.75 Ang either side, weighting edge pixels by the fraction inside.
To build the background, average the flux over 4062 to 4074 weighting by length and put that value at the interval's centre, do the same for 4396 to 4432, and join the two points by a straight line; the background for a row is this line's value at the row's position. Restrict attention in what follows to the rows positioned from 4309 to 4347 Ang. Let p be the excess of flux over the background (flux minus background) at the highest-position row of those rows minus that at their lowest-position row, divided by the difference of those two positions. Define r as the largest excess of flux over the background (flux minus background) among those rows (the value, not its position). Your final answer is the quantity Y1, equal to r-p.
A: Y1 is 13.1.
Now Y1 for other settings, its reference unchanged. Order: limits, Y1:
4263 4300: 5.0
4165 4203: 13.2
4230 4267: 12.0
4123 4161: 12.8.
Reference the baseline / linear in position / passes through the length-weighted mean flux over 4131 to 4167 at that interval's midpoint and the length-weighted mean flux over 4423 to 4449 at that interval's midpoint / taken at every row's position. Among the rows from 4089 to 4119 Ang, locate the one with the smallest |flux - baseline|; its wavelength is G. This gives 4107.5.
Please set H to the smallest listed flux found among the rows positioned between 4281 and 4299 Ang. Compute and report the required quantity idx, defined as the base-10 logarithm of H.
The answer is 1.42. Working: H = 26.23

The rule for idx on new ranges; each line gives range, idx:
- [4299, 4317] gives 1.47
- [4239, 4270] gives 1.43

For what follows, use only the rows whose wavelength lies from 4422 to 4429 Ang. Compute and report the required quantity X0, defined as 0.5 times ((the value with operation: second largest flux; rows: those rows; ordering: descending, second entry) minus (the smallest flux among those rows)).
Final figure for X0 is 1.9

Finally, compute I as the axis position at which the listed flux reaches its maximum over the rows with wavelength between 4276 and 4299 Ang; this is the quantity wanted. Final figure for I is 4296.5 Ang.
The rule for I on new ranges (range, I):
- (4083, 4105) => 4092.5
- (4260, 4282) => 4262.0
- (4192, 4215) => 4206.5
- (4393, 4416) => 4398.5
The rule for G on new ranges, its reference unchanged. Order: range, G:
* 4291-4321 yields 4311.5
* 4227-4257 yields 4254.5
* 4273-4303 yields 4280.0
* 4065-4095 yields 4089.5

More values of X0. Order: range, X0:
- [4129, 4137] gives 3.3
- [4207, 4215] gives 4.1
